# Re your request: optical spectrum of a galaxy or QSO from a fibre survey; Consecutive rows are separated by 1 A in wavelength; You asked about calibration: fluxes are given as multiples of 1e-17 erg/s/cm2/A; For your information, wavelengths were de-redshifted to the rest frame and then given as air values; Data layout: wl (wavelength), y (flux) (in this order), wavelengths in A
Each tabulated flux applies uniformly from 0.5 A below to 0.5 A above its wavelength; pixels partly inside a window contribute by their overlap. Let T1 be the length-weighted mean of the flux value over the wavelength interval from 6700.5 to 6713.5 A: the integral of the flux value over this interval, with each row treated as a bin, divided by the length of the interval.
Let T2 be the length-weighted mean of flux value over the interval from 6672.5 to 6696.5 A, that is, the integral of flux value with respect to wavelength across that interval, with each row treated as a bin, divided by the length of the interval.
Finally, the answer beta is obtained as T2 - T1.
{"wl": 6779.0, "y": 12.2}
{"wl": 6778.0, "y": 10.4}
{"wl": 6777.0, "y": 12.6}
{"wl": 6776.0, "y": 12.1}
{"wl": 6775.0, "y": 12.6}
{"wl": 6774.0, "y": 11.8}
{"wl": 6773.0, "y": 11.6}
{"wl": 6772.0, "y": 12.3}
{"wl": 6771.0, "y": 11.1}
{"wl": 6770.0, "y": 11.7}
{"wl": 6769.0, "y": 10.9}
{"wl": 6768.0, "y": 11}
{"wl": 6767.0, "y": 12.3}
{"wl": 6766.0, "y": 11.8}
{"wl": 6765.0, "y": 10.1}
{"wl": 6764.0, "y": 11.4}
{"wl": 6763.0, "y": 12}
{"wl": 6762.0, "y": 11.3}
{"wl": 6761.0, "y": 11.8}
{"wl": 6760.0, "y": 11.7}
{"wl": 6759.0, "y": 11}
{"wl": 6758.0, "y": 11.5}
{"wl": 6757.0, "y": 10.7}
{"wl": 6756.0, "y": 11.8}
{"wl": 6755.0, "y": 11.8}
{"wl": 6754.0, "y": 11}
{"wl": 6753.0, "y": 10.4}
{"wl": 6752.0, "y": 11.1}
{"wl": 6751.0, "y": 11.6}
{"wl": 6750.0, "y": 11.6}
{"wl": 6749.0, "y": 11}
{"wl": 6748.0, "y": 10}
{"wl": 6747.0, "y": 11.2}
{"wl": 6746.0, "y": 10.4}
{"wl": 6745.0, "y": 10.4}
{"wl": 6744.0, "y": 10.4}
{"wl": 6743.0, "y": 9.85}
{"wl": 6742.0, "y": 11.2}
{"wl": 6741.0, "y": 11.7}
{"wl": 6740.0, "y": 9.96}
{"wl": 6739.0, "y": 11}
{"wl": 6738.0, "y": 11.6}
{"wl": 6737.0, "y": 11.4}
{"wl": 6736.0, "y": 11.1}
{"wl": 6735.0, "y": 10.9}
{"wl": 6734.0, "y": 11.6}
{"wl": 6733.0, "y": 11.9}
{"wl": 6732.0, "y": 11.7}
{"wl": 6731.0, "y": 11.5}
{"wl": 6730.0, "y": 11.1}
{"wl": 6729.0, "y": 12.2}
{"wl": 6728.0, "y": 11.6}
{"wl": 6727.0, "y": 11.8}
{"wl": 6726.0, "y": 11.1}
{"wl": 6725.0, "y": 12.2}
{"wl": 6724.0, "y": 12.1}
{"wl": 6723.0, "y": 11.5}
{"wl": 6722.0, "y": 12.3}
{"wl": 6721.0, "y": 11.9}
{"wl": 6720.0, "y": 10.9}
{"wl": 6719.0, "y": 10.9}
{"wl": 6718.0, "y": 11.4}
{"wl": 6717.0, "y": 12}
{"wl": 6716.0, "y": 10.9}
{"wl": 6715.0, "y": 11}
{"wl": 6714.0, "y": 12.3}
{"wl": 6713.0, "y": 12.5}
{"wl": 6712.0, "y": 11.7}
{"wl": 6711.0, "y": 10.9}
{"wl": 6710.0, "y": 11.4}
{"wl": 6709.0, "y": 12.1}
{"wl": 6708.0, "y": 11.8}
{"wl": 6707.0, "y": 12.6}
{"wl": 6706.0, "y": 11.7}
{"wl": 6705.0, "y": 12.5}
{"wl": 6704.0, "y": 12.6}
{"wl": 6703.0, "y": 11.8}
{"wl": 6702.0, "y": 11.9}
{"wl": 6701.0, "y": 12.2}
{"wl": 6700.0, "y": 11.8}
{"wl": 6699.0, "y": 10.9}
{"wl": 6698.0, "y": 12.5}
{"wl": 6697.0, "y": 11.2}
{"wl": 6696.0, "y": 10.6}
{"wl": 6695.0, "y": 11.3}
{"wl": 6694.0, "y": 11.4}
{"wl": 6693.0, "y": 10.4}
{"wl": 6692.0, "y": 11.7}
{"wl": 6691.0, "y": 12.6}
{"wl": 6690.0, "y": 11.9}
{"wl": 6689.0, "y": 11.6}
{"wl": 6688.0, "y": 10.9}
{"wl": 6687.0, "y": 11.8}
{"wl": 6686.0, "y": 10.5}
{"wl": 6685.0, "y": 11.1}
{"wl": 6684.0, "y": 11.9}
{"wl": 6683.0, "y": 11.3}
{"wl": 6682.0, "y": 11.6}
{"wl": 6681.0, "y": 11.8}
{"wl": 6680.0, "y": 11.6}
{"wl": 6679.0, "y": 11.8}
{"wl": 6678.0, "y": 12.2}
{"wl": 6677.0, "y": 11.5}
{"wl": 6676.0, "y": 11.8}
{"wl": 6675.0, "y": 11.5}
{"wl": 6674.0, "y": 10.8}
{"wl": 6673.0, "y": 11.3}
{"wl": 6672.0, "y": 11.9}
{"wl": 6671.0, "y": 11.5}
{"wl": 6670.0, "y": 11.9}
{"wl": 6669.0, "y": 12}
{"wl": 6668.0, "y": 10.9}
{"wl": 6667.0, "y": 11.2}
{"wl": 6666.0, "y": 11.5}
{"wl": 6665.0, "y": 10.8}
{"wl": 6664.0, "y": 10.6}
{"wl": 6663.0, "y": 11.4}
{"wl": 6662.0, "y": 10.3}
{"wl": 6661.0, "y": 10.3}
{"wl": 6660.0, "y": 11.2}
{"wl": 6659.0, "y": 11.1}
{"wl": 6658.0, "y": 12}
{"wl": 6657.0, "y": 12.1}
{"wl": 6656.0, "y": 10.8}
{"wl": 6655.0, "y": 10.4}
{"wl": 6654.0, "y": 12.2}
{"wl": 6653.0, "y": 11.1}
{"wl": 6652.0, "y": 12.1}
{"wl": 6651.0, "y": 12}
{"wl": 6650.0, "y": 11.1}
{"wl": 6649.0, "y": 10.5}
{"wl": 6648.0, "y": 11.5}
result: -0.52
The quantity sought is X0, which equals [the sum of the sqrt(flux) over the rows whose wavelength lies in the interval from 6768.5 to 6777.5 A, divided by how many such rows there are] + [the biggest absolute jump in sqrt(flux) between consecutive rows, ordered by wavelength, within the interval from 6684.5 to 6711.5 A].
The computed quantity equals 3.68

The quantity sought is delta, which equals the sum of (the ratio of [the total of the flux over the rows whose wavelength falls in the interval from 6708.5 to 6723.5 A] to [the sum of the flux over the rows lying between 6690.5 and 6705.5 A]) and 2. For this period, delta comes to 2.99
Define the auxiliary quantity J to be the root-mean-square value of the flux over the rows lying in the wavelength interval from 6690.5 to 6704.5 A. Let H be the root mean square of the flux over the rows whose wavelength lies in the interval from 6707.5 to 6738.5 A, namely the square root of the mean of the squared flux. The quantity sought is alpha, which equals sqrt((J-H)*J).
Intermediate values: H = 11.6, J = 11.7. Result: 0.80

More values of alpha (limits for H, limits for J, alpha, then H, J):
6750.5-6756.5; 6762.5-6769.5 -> 0.98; 11.3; 11.4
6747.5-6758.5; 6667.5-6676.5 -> 2.06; 11.2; 11.5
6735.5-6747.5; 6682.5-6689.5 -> 2.24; 10.9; 11.3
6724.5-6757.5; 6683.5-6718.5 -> 2.32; 11.2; 11.7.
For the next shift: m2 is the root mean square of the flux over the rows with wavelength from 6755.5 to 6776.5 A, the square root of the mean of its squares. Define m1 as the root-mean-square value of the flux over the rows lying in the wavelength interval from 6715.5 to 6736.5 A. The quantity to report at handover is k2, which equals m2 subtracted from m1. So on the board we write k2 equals 0.0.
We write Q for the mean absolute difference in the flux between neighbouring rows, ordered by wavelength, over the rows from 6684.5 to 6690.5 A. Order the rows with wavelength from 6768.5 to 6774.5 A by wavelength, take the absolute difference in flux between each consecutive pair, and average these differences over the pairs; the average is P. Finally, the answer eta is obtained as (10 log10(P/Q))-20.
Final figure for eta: -20.4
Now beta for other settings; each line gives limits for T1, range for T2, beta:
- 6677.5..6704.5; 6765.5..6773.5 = 0.00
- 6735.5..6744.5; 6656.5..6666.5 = 0.22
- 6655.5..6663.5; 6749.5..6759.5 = 0.10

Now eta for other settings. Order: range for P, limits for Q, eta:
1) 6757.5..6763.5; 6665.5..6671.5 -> -19.4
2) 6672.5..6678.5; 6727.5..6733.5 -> -20.0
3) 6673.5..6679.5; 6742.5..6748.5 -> -20.3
